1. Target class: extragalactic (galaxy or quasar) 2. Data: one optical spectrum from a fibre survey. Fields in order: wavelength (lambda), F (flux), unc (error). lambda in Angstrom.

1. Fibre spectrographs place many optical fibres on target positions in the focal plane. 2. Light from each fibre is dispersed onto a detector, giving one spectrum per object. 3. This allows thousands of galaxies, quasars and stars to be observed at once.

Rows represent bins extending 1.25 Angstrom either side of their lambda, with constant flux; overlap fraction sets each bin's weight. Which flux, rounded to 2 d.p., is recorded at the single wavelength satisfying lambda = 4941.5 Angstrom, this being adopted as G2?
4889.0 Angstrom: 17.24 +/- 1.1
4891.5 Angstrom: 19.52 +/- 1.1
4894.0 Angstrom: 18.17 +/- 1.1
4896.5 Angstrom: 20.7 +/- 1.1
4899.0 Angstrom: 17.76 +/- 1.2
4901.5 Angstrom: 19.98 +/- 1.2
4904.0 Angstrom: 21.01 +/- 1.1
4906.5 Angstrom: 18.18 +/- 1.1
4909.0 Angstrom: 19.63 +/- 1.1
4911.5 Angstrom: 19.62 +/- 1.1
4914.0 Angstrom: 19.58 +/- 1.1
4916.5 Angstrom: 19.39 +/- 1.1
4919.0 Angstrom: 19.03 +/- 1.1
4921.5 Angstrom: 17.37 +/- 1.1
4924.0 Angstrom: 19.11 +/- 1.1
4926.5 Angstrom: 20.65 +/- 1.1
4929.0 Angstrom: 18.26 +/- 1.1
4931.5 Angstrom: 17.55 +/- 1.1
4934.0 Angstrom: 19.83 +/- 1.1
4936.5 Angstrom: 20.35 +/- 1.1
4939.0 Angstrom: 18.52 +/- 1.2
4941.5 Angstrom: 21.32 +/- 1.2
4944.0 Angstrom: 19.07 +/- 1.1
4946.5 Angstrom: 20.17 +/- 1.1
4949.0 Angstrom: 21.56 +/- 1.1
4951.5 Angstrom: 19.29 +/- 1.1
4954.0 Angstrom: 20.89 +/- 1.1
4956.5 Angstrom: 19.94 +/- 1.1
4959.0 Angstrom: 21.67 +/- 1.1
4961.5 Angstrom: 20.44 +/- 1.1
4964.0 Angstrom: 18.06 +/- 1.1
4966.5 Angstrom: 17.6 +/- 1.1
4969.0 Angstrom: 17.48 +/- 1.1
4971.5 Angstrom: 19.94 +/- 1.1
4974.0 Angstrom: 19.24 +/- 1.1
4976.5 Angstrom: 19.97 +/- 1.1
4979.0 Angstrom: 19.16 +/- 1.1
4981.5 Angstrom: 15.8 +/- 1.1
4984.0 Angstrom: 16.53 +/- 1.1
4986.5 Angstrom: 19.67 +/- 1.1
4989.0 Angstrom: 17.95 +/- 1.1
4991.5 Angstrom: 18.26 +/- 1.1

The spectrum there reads 21.32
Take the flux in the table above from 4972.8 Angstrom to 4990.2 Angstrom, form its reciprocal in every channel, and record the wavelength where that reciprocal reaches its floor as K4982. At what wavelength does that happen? 4976.5 Angstrom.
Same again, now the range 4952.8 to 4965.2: 4959.0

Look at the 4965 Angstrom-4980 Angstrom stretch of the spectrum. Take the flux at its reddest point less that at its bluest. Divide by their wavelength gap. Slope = 0.12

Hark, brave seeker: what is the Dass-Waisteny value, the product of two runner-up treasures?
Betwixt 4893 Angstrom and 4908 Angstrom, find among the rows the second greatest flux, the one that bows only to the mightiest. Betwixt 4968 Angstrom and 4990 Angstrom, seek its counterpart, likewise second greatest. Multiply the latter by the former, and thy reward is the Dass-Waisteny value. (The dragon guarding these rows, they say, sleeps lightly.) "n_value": 413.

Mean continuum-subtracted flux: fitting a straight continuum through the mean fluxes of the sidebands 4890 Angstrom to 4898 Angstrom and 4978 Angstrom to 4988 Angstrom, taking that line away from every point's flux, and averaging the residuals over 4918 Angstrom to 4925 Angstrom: -0.4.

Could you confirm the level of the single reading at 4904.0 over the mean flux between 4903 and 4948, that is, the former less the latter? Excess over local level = 1.6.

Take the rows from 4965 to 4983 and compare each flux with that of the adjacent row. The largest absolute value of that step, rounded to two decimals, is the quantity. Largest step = 3.36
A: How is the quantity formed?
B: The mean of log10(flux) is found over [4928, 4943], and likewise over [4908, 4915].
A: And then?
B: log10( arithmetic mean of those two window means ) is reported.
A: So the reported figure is 0.110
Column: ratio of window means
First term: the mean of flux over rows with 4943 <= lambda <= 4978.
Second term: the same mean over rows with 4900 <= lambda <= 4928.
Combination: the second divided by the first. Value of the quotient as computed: 0.99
